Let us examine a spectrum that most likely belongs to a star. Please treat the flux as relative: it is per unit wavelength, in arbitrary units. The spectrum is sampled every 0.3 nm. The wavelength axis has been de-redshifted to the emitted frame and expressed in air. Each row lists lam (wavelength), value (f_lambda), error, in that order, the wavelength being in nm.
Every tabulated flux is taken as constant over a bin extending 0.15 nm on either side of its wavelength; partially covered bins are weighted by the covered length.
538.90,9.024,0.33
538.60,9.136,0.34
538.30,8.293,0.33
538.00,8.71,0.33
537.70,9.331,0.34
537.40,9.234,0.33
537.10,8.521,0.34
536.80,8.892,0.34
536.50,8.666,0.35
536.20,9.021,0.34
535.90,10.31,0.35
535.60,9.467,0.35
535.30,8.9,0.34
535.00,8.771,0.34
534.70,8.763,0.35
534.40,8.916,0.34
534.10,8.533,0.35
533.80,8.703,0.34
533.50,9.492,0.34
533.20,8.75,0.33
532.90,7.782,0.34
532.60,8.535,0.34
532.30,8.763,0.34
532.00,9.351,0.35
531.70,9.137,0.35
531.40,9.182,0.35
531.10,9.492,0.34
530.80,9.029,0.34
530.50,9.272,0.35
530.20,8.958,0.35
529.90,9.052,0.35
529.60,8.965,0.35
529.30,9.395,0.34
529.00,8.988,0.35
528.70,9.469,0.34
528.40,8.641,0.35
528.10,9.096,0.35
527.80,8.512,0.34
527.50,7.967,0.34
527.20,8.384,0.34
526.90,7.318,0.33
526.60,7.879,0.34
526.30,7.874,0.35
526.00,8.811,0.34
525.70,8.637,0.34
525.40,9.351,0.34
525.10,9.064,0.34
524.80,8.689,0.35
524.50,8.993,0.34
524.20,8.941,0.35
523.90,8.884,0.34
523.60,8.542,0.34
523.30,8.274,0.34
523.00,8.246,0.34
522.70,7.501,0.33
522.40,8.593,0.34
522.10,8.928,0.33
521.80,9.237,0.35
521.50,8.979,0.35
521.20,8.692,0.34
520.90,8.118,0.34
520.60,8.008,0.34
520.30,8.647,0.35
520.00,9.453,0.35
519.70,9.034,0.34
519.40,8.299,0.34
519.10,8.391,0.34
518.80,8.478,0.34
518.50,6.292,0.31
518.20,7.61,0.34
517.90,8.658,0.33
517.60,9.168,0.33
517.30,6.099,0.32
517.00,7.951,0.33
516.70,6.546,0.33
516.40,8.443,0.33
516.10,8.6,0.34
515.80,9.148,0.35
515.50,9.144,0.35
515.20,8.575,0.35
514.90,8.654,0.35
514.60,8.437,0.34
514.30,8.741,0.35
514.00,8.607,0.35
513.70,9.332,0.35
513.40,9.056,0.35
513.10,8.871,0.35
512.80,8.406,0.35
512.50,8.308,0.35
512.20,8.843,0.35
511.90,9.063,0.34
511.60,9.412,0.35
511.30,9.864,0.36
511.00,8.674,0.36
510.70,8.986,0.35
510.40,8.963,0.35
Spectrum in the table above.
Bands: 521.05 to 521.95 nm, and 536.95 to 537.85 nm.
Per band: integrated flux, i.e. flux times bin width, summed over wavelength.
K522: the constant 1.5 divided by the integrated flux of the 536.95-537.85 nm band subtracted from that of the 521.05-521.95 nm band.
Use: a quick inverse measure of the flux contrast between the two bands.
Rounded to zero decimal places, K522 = -28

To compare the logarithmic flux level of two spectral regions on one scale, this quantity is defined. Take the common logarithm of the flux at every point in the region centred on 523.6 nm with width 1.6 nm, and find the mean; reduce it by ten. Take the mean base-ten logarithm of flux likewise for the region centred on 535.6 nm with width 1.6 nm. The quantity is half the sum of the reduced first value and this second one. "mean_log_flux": -4.05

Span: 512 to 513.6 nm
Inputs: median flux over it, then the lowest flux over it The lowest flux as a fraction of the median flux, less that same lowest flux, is -7.37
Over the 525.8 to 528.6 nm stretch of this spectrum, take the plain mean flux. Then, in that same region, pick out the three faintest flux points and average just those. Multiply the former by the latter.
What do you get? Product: 64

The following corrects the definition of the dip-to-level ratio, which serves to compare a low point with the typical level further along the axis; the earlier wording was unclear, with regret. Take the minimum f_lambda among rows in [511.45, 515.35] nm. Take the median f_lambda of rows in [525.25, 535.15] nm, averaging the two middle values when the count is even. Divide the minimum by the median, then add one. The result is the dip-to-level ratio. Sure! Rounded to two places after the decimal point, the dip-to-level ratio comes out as 1.94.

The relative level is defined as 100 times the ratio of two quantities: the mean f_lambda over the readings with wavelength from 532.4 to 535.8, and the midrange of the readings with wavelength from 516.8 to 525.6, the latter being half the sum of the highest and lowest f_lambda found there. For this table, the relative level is 113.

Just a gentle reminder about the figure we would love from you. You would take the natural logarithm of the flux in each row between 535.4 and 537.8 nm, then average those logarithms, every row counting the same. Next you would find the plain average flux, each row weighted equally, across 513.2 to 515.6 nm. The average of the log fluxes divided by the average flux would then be 0.251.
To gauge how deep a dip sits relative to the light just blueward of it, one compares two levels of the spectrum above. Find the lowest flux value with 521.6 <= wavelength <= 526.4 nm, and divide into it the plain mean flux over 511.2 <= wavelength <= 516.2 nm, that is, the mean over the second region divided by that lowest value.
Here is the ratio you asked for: 1.18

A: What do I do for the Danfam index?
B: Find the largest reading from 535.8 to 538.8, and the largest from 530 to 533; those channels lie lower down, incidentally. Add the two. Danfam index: 19.8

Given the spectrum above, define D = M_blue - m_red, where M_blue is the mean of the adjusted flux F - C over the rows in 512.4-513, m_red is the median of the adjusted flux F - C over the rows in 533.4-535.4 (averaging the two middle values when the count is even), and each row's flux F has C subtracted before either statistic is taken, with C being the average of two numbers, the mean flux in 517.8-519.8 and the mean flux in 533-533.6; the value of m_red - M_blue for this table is 0.4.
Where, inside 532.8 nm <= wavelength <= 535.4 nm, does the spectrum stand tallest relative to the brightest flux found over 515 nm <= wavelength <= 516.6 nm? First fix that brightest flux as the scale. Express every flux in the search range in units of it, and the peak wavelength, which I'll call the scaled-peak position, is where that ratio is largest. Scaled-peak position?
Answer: 533.50 nm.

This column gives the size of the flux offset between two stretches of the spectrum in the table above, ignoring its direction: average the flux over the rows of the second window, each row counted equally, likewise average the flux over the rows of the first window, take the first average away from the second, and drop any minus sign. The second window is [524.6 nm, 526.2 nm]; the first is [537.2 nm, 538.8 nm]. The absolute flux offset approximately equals 0.0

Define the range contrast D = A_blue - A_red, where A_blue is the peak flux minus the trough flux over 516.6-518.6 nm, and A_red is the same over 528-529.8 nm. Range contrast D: 2.2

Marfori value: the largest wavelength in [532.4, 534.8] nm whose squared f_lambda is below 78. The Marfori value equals 534.70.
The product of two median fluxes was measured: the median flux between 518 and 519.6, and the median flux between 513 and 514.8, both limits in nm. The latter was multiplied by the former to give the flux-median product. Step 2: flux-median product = 73.1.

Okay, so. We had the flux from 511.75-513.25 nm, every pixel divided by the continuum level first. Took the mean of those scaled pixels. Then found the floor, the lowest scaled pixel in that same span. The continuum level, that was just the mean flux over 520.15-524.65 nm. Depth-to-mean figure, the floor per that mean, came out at 0.955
